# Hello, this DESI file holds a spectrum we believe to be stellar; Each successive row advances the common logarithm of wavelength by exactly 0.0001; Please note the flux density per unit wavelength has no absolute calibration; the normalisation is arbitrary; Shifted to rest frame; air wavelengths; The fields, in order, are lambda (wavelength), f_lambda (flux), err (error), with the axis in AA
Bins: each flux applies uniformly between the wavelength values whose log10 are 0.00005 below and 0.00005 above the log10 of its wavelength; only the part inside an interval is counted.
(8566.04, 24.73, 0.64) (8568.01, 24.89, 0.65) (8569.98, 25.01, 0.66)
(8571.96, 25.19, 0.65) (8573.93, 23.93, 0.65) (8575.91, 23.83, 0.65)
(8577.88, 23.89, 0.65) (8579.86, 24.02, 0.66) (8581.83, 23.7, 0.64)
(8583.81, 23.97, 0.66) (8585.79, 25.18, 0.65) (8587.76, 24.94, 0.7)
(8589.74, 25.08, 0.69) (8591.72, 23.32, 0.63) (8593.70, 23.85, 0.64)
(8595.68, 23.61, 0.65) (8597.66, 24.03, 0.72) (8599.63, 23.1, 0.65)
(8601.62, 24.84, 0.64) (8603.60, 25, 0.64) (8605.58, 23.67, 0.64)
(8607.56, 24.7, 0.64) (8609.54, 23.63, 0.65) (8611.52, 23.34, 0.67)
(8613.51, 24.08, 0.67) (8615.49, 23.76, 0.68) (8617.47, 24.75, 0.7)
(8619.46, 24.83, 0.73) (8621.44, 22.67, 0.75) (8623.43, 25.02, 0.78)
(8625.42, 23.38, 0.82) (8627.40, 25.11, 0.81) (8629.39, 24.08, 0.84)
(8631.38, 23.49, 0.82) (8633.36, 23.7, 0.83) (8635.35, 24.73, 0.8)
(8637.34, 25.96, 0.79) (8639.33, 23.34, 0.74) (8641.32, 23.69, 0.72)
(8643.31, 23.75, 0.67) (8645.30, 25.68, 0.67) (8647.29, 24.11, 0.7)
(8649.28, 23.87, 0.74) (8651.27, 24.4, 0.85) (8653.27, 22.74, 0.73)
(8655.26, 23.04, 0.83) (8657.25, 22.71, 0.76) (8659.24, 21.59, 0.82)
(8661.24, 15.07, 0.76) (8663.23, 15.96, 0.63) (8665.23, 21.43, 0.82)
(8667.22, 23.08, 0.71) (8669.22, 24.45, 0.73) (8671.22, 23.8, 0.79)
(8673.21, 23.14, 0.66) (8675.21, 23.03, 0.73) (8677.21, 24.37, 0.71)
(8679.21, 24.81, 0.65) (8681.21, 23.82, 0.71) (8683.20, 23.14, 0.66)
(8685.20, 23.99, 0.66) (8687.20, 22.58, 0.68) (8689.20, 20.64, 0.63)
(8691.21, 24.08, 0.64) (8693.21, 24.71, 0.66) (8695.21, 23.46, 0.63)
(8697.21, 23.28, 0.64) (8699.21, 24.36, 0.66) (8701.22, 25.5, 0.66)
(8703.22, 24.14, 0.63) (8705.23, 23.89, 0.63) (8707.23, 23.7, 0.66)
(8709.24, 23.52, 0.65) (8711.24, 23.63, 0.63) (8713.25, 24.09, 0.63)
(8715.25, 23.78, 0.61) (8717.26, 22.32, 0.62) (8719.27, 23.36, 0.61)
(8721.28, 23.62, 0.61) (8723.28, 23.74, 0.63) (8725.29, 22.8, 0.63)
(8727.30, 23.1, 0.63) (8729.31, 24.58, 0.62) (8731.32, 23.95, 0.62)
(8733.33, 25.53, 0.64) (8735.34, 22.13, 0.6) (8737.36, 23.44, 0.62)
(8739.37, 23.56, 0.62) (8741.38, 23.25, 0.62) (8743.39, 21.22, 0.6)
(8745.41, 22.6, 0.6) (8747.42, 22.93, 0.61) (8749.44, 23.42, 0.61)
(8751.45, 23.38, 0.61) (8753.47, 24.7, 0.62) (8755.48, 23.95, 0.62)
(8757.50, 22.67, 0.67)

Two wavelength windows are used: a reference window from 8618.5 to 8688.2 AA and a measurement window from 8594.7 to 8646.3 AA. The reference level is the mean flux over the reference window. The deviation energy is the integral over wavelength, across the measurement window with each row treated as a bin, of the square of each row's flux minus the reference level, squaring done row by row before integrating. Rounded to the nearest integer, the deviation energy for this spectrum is 74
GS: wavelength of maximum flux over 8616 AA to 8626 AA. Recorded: 8623.43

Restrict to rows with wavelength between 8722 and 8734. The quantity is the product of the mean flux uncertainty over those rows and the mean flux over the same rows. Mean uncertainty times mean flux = 15.0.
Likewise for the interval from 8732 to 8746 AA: 14.2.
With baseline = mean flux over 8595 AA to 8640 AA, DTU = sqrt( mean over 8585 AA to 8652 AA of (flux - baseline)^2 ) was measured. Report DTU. 0.78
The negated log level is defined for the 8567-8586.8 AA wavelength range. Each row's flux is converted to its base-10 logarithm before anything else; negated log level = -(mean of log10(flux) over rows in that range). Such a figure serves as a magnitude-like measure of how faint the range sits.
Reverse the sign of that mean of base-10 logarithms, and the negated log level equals -1.39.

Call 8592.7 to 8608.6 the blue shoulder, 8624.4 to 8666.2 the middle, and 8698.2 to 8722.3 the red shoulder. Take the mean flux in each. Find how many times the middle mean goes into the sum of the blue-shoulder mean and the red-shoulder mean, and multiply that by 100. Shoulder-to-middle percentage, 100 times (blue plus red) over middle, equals 209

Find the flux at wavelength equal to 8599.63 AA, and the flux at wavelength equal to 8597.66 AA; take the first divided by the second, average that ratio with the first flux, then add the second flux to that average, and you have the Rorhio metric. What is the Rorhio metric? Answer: 36.1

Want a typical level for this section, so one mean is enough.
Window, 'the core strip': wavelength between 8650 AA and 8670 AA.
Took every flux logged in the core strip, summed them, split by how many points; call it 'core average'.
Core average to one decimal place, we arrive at 21.4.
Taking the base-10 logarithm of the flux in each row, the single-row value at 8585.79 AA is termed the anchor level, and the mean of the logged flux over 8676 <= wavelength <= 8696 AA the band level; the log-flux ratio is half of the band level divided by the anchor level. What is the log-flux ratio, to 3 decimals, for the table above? 0.489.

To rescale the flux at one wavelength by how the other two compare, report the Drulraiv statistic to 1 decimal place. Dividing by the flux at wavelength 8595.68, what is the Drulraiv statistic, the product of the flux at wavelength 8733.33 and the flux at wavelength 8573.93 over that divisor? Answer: 25.9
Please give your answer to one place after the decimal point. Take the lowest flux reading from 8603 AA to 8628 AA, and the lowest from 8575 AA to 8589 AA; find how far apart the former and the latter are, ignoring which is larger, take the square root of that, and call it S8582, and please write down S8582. 1.0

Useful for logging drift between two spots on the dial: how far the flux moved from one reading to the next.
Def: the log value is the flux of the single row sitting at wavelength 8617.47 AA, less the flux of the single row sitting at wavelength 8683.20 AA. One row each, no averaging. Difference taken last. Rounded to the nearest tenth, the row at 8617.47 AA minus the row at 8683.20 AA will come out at 1.6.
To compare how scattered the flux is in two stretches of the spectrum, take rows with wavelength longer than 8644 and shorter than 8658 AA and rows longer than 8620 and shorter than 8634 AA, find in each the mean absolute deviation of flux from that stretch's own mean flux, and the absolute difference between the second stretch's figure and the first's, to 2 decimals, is 0.13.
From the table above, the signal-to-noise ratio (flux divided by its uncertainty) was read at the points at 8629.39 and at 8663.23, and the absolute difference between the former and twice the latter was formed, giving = 22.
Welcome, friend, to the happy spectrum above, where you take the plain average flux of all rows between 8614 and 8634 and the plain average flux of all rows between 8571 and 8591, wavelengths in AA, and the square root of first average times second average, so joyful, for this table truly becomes 24.2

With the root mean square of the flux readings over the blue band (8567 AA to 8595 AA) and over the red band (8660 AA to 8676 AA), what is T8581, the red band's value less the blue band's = -3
